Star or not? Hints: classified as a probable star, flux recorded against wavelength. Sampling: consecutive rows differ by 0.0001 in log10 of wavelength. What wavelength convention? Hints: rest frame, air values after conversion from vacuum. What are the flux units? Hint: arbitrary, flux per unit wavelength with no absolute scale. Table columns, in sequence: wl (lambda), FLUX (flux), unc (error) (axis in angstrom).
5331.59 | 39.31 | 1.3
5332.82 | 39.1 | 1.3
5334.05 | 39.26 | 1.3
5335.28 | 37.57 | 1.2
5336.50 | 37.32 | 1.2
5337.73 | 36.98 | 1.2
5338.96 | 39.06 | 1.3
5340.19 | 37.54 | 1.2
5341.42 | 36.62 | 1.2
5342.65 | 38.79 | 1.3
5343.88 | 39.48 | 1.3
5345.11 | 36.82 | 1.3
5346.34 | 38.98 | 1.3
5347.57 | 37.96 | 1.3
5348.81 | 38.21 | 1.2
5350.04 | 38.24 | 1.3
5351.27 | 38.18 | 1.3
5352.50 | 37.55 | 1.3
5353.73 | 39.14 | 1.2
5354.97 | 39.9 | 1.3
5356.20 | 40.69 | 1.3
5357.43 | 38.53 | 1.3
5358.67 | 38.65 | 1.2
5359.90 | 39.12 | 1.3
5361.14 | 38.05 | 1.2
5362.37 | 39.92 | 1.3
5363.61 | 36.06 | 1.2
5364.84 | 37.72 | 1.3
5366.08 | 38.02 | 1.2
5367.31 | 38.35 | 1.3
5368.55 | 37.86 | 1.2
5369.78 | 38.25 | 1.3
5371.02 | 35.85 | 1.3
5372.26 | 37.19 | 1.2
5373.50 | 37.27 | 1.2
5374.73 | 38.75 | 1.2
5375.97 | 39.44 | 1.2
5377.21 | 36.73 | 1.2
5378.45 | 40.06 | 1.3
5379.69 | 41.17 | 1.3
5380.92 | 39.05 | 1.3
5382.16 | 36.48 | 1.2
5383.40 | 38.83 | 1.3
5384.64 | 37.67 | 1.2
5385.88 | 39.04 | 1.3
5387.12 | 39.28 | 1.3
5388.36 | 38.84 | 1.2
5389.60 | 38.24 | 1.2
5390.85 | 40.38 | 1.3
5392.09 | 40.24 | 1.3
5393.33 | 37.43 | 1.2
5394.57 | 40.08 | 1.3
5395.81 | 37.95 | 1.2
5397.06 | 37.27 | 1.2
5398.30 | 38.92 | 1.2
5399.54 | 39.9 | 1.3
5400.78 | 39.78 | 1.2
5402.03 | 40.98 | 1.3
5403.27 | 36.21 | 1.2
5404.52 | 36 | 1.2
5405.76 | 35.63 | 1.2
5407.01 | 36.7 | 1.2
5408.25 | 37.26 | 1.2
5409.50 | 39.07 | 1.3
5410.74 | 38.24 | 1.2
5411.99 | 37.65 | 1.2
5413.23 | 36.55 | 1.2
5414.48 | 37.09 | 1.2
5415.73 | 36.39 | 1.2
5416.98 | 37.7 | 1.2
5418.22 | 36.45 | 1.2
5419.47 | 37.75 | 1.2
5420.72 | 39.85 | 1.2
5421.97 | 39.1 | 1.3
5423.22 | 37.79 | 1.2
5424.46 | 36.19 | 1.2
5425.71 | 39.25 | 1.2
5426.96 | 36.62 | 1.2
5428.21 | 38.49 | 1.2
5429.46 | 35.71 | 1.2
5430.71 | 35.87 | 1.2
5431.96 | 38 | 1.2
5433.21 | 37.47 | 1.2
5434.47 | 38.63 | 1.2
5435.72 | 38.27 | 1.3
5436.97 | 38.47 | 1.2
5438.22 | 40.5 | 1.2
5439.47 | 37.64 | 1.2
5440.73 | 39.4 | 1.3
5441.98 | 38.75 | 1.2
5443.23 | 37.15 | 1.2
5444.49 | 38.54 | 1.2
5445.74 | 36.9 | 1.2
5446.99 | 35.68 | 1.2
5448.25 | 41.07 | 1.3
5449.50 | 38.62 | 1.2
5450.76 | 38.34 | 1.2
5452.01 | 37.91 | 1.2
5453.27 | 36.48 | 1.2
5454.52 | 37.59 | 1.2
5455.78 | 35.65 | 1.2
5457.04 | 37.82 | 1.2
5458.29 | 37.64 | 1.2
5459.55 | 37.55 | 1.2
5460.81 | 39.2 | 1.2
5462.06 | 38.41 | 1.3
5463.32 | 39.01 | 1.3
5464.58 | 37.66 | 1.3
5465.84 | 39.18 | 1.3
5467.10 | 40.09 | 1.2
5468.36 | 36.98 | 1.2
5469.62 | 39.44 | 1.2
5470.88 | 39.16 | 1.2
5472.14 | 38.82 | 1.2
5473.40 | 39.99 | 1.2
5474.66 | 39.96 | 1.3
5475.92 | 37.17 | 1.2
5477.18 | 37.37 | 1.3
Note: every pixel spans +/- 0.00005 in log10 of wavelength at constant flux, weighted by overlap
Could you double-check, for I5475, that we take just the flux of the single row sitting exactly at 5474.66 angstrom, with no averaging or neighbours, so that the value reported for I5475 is 39.96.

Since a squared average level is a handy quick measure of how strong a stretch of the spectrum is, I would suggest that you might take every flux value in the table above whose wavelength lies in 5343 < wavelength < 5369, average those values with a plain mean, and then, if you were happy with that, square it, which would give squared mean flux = 1478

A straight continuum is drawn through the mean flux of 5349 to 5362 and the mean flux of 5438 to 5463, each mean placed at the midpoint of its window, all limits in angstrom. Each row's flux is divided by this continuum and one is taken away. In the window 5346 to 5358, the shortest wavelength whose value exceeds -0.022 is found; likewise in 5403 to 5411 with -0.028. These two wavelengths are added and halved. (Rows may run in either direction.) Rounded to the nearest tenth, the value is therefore 5377.9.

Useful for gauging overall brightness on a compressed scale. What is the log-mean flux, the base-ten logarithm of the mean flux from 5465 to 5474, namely 1.59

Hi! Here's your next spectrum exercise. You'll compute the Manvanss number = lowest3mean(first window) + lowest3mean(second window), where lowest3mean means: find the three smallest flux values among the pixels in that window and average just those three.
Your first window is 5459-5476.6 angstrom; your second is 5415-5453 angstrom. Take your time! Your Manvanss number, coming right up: 73.0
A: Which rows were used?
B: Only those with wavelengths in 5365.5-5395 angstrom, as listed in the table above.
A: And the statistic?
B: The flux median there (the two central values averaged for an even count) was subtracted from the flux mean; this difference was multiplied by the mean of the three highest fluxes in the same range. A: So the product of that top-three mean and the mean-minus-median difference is -1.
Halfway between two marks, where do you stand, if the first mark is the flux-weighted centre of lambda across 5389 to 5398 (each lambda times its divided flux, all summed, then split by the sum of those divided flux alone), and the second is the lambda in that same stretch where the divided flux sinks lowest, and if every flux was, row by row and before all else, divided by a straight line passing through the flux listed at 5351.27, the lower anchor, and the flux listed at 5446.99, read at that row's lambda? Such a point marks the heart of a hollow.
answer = 5395.2 angstrom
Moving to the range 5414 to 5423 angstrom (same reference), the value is 5417.0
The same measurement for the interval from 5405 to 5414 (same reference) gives 5407.6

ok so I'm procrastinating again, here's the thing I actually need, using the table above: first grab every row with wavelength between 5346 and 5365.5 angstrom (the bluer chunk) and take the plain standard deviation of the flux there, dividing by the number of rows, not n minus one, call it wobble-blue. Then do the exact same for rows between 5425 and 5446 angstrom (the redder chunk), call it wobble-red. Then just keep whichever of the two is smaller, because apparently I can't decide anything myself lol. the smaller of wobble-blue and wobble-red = 1.1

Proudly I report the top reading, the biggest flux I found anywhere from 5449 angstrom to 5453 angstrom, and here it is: 38.62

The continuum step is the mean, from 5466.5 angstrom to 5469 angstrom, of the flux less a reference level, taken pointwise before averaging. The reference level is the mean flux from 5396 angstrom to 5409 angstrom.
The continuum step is 0.7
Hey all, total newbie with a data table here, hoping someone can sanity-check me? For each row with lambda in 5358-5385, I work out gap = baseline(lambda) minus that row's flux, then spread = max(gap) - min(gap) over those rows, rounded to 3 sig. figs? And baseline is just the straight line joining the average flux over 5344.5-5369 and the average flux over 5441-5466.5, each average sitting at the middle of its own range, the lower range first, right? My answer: 5.36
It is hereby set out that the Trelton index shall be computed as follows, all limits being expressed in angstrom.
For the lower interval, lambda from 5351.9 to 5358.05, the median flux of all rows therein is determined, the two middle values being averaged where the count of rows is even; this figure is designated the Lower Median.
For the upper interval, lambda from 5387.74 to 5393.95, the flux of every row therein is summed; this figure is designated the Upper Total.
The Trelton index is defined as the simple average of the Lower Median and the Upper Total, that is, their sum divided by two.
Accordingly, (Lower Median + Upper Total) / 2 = 117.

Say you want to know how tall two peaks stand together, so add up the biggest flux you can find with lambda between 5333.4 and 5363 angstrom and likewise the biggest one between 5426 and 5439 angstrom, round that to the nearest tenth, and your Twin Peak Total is 81.2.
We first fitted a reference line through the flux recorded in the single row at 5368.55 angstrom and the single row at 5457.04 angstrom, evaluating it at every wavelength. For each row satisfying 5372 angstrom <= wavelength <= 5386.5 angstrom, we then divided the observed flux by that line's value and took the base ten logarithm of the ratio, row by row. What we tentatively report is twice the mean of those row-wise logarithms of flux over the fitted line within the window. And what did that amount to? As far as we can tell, 0.014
